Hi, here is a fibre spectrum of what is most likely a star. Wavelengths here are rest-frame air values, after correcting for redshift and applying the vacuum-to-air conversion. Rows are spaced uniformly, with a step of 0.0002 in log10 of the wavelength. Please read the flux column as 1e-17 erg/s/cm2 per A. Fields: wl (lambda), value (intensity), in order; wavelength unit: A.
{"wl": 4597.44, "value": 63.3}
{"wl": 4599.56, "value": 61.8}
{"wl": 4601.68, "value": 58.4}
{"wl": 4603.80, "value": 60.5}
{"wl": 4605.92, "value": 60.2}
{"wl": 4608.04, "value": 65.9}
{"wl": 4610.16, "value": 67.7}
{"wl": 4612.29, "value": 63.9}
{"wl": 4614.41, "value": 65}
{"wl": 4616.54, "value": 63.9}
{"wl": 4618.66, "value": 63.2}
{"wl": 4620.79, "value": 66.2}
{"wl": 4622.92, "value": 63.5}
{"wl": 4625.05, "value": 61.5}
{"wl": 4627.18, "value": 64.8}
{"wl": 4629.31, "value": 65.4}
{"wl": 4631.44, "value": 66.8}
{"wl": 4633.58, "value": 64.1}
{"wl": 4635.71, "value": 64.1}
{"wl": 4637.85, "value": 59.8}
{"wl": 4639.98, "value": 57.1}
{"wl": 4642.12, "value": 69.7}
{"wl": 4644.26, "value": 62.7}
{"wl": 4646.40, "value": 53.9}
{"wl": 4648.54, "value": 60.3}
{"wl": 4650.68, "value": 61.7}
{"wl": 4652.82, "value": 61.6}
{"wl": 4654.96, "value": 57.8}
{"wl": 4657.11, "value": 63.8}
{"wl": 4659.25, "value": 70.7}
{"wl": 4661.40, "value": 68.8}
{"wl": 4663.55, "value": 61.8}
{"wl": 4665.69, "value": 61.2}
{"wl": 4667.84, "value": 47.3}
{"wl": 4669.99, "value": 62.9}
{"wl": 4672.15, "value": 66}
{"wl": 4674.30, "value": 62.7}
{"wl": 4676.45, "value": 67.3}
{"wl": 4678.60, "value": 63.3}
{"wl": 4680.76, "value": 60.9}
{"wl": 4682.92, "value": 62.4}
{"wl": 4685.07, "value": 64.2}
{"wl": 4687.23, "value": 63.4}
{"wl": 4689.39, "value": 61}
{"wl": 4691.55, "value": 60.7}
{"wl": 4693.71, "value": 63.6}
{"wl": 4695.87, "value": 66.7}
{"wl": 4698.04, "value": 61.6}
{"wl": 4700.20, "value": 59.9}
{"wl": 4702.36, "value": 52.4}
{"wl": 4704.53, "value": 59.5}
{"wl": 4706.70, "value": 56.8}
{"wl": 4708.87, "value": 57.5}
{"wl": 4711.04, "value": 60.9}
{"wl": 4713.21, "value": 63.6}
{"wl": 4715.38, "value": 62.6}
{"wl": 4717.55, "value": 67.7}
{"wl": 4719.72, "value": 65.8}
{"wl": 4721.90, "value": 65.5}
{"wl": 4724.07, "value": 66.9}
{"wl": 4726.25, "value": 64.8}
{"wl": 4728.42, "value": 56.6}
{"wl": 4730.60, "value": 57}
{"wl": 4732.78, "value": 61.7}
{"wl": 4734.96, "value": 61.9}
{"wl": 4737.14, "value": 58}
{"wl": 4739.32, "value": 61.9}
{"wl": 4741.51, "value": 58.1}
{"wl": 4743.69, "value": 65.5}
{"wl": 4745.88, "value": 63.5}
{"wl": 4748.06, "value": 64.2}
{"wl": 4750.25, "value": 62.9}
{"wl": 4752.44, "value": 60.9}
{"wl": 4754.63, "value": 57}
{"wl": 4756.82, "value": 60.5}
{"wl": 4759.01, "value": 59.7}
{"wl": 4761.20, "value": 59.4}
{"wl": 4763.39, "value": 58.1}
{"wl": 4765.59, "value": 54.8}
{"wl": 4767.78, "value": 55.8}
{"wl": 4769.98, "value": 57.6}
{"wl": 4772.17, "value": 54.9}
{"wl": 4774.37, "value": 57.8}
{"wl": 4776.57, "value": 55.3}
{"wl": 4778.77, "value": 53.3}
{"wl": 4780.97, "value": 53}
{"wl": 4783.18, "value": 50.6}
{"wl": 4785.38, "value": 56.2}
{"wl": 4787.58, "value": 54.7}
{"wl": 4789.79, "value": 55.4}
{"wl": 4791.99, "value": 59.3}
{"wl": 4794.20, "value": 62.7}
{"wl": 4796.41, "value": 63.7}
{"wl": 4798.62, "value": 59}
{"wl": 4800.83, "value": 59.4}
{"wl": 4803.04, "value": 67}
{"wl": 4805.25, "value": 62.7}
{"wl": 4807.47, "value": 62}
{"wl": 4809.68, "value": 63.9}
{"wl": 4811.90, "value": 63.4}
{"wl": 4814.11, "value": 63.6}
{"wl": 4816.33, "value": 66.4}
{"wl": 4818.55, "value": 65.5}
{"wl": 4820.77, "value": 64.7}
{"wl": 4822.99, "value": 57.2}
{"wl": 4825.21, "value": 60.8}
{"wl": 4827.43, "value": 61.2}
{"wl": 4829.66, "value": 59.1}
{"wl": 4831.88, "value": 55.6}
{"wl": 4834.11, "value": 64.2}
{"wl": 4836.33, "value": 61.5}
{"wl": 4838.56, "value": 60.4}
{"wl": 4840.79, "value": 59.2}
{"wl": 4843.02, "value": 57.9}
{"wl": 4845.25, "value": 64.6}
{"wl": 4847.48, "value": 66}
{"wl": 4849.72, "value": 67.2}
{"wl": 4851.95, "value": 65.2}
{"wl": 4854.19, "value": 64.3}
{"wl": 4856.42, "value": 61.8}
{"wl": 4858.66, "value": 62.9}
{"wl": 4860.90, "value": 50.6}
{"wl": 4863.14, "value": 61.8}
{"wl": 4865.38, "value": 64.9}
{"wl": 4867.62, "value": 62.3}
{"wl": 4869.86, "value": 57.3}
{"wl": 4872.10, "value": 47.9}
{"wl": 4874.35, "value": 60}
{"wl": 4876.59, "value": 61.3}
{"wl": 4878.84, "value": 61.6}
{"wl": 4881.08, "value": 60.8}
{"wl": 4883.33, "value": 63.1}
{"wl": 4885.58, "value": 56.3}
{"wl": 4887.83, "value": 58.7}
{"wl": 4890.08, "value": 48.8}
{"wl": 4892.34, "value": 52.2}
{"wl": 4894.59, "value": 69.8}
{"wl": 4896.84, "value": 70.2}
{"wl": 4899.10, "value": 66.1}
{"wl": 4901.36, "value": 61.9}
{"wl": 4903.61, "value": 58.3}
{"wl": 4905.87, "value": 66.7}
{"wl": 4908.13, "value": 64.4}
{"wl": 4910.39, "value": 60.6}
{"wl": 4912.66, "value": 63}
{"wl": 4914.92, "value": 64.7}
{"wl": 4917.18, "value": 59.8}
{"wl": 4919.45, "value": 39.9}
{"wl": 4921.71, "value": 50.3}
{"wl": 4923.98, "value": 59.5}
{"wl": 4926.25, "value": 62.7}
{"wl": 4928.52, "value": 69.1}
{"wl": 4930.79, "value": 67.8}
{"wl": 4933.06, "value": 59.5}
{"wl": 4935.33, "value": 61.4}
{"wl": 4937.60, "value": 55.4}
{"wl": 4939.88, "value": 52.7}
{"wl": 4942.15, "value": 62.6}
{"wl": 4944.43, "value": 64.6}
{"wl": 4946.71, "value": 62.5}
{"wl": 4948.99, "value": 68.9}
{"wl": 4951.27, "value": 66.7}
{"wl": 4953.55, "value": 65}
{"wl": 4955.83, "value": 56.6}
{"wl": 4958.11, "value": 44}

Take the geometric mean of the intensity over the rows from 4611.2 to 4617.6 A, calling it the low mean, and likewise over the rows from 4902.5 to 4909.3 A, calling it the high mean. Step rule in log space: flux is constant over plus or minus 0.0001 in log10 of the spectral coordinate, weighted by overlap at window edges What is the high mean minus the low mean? -1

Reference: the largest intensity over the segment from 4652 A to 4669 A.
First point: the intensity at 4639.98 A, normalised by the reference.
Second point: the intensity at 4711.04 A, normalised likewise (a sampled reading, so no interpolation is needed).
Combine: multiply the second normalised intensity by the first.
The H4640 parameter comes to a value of 0.70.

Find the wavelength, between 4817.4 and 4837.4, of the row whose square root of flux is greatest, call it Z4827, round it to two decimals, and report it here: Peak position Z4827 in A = 4818.55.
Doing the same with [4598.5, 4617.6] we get 4610.16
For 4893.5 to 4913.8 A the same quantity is 4896.84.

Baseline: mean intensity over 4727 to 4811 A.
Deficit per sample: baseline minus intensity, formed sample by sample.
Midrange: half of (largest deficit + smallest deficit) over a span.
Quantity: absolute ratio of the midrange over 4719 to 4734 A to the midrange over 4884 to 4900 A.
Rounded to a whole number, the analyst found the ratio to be 7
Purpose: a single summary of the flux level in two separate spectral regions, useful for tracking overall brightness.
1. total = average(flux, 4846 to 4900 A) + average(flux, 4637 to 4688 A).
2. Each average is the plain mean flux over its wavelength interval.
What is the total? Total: 123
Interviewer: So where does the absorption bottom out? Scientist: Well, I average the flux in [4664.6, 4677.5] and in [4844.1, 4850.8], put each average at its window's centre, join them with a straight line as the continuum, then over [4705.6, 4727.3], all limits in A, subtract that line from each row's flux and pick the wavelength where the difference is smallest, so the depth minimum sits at 4706.70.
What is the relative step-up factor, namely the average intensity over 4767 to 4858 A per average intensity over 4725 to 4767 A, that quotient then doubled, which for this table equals 2.00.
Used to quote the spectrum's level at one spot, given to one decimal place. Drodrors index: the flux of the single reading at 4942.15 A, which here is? 62.6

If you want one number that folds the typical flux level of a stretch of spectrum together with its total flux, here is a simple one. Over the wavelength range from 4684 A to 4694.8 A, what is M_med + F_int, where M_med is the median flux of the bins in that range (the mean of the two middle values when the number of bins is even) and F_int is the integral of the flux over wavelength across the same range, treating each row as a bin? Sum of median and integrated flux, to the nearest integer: 739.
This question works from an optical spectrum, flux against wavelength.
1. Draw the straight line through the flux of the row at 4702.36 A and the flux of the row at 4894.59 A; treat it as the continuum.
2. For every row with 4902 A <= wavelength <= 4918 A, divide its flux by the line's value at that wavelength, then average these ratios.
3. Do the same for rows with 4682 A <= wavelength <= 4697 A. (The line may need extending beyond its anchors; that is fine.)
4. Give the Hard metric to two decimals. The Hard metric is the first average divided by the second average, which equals 0.71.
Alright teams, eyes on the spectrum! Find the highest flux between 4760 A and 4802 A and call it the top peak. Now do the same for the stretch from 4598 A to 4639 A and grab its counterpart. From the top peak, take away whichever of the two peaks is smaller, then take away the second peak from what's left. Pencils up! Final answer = -67.7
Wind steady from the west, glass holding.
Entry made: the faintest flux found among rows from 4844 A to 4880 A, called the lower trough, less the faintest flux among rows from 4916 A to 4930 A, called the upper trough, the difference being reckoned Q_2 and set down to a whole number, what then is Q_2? 8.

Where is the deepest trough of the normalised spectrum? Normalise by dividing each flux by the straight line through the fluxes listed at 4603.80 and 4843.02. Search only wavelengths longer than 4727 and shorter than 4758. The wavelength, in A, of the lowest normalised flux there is 4728.42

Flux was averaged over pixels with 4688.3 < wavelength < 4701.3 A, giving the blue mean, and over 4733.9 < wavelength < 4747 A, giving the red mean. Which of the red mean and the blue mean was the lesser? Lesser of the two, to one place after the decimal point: 61.5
